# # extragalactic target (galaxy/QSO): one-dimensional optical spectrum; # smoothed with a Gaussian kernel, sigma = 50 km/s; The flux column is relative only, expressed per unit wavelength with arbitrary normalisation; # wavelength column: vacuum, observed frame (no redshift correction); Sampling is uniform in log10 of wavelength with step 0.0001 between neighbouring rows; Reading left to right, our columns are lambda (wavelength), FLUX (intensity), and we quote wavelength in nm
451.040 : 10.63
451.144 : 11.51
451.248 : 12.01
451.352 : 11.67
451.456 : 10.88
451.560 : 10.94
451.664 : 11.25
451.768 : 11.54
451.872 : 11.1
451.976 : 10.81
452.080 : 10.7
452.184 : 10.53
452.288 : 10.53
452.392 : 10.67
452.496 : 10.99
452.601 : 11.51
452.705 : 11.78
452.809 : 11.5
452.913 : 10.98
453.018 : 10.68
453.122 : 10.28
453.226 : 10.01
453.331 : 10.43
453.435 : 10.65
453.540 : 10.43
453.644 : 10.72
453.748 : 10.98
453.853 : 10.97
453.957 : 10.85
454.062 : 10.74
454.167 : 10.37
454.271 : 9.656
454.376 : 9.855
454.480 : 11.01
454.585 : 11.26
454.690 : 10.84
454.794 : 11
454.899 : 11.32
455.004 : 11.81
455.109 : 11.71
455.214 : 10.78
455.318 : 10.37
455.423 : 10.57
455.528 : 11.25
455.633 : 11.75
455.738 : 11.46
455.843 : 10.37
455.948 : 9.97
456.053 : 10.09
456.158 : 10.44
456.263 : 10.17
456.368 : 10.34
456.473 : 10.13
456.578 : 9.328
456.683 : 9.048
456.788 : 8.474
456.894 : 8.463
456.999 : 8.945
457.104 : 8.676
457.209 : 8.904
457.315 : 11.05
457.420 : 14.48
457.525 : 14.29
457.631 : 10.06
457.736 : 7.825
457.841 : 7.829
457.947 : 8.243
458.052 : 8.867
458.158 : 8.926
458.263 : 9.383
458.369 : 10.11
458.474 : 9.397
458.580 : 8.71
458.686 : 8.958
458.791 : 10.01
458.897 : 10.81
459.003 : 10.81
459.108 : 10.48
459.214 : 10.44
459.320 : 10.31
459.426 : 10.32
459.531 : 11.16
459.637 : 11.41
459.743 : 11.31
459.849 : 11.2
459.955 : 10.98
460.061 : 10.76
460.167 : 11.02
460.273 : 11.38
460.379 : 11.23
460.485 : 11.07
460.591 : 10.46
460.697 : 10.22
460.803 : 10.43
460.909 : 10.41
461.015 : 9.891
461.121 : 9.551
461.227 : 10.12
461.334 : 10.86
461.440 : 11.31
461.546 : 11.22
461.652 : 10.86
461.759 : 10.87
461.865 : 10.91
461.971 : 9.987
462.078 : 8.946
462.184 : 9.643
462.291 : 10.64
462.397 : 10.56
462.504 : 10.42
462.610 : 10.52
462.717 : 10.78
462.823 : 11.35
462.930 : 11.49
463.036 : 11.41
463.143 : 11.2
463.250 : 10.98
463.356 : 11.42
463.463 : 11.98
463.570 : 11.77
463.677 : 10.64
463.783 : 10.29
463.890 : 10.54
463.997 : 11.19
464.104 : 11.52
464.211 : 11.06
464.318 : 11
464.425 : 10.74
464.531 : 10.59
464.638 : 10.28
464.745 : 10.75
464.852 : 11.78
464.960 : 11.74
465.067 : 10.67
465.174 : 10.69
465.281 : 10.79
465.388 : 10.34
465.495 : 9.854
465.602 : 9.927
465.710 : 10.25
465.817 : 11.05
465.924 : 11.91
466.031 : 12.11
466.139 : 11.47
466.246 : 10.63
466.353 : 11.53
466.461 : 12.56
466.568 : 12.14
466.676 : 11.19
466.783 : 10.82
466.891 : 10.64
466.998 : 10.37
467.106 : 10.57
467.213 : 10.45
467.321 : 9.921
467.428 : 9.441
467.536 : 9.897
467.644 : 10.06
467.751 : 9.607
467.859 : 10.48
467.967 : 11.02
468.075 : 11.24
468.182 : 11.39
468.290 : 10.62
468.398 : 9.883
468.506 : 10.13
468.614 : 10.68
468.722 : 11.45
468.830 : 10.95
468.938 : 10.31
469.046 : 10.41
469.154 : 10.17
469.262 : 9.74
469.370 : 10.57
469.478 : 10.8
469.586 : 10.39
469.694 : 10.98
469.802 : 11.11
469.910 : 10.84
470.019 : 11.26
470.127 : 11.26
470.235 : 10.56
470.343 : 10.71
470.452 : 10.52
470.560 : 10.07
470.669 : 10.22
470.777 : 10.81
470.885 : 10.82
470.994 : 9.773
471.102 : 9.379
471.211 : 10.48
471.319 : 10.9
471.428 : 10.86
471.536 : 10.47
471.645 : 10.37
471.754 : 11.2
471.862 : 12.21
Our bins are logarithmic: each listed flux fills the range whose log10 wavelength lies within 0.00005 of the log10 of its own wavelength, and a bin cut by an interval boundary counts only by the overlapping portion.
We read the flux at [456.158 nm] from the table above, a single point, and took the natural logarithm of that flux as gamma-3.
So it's 2.35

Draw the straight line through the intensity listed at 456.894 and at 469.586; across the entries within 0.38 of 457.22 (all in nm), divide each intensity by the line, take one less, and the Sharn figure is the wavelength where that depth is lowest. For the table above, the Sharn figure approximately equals 456.894 nm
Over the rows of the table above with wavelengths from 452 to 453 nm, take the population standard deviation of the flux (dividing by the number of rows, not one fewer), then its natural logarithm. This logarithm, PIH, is -0.82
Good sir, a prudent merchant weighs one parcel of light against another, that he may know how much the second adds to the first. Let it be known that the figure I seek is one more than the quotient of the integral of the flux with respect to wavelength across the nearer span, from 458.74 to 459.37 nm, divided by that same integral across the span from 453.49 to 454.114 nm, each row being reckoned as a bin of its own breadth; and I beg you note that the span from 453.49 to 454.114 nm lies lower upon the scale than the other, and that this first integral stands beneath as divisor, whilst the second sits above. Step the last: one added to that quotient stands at 1.98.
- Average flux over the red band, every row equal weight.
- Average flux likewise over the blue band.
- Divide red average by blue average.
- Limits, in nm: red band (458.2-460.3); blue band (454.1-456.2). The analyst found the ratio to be 0.97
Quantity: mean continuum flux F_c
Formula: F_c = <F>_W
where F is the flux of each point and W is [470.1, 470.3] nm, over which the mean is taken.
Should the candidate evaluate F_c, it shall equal 10.9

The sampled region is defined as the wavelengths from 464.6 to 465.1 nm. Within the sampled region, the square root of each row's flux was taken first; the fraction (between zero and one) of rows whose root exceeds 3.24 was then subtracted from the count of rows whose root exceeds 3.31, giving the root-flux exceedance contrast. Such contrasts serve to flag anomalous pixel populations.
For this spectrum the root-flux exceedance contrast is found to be 1.2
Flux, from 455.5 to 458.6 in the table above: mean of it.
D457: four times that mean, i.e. 39.6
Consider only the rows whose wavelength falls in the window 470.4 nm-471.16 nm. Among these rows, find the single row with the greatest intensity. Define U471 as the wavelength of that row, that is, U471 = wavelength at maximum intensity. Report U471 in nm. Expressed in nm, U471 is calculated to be 470.885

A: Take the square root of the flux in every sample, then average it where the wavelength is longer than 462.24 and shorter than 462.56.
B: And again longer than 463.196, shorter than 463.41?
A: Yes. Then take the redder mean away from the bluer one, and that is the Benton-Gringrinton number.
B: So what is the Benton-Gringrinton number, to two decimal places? -0.10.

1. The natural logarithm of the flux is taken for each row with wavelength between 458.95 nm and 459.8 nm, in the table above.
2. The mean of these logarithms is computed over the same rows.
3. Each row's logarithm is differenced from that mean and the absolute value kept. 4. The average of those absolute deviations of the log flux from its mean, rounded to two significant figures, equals 0.036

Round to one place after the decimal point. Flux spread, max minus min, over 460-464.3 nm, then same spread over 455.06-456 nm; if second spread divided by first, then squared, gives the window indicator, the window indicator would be 0.3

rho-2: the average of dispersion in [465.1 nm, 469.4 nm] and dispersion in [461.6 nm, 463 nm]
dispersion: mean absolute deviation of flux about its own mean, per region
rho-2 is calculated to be 0.529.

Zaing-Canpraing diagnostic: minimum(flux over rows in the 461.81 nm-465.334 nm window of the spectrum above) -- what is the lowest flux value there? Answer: 8.946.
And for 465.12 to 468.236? 9.441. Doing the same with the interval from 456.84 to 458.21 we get 7.825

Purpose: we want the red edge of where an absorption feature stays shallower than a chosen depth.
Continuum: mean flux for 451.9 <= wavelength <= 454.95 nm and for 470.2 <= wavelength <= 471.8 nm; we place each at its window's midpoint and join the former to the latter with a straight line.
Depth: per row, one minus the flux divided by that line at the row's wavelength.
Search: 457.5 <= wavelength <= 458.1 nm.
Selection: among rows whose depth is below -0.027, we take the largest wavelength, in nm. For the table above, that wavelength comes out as 457.525 nm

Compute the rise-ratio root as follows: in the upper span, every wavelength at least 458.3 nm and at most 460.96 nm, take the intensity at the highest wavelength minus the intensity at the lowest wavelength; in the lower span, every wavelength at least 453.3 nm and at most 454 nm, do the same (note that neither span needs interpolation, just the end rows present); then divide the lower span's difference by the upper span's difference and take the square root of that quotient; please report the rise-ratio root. 1.18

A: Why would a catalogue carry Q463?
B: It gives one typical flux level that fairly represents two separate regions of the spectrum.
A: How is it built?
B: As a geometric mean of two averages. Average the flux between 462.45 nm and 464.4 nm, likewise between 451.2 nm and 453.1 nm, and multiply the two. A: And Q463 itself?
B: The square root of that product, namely 11.1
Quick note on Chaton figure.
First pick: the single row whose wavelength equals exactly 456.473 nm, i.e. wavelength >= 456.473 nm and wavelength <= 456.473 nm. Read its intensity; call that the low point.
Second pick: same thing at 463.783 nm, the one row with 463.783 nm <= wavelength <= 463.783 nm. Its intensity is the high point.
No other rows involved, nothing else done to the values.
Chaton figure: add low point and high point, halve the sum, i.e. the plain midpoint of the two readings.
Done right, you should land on 10.2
